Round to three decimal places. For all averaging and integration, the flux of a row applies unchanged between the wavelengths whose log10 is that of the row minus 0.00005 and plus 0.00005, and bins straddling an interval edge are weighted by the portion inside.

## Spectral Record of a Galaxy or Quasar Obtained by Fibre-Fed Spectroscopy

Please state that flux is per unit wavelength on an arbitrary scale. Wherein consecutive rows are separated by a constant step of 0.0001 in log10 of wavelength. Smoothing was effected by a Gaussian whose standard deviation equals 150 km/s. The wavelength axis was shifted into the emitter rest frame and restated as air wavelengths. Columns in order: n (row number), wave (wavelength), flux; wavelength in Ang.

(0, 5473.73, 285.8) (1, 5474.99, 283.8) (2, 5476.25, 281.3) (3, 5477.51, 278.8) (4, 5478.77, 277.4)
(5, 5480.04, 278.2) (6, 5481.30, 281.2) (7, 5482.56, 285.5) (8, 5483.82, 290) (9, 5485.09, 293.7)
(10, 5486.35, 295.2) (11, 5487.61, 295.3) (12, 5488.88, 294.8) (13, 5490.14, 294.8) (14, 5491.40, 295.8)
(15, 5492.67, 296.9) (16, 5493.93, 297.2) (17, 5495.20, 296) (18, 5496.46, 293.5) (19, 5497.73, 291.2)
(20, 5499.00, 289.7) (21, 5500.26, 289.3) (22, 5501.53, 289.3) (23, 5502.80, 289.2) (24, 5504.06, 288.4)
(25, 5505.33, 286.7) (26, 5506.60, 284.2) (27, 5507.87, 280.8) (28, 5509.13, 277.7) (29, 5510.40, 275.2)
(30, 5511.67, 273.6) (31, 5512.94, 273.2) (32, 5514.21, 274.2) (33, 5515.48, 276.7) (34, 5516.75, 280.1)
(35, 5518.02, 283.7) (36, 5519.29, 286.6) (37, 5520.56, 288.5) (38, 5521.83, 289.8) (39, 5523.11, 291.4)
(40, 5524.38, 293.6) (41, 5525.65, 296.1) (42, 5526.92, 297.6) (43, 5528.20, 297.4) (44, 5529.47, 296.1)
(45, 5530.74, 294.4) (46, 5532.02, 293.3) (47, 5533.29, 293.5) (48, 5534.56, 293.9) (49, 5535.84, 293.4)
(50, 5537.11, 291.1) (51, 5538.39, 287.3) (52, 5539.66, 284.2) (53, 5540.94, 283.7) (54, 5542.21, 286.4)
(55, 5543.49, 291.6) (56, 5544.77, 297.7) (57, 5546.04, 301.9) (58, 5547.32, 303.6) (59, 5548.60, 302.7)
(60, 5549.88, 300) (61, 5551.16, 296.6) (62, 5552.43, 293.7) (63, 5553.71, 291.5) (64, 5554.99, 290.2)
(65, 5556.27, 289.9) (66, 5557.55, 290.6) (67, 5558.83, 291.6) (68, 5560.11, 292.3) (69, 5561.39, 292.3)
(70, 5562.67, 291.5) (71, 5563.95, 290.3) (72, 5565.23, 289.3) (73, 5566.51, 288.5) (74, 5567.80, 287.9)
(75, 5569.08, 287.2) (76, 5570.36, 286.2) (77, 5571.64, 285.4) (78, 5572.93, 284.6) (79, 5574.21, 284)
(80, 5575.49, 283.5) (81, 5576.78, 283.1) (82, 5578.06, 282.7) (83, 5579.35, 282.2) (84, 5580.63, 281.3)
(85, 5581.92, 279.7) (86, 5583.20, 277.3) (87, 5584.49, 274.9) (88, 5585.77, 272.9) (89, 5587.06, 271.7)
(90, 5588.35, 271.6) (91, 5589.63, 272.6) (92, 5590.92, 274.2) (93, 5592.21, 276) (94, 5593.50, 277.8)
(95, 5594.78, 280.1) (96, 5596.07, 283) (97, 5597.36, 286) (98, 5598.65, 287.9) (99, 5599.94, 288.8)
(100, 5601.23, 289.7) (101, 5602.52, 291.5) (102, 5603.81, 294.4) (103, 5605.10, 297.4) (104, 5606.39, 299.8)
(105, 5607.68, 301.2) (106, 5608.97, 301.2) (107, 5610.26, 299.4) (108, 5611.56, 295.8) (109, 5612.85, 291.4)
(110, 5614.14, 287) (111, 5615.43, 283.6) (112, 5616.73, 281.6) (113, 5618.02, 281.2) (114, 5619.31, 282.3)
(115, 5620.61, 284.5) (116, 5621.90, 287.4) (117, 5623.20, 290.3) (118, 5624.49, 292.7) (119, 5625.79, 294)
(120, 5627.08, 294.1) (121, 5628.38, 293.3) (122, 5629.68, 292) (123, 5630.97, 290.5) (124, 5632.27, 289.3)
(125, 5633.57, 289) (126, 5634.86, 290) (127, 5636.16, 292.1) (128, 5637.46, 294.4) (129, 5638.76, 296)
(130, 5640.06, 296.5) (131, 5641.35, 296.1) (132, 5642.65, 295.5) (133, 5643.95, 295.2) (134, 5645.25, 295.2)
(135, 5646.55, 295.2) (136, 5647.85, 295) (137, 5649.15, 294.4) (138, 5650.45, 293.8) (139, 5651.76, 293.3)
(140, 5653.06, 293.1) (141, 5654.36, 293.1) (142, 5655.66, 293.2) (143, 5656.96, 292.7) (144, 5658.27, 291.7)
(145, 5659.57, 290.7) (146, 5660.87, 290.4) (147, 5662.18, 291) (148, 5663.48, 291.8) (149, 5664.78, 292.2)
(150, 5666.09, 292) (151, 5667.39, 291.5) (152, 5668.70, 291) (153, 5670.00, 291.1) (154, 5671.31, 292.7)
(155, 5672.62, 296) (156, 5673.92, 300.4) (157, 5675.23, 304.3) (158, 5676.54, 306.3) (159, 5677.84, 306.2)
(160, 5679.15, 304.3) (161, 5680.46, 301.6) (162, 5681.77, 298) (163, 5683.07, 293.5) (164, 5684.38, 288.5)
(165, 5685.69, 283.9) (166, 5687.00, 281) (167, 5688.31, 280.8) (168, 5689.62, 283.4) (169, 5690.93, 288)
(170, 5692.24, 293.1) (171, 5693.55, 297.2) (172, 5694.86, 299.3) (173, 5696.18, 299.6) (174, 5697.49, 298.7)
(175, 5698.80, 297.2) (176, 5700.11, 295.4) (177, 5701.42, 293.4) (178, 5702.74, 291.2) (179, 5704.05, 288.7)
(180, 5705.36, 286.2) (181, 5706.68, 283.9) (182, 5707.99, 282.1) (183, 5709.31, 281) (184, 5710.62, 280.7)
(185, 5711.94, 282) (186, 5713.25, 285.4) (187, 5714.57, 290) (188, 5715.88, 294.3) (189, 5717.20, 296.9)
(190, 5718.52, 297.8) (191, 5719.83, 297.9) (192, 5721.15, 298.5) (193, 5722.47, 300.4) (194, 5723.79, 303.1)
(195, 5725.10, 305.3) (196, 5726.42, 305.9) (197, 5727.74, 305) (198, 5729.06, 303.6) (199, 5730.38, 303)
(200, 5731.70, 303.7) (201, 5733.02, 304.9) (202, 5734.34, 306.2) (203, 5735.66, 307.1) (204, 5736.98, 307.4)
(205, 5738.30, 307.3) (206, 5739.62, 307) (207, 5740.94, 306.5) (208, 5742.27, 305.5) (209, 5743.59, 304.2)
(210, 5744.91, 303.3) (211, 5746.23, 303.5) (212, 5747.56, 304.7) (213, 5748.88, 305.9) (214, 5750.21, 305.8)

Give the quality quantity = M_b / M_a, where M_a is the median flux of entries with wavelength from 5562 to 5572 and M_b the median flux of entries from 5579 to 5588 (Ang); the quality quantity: 0.962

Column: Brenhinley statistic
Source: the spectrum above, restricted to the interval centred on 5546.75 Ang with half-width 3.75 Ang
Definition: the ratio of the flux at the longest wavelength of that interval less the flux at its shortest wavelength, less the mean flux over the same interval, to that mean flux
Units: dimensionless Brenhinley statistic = -0.972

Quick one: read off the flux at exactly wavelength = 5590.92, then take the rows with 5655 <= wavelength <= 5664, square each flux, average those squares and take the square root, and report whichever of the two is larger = 292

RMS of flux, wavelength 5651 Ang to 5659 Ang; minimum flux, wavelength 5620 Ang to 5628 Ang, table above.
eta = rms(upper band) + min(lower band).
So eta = 577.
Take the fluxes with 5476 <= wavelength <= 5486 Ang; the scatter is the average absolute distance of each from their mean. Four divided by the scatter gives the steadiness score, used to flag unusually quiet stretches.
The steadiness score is 0.82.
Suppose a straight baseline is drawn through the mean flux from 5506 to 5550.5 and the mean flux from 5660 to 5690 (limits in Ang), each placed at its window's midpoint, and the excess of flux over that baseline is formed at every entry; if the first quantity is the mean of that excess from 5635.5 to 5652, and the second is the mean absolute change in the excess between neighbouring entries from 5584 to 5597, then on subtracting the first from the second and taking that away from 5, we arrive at 5.6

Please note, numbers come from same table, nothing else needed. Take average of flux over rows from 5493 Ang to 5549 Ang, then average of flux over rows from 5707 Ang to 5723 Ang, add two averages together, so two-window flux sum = 580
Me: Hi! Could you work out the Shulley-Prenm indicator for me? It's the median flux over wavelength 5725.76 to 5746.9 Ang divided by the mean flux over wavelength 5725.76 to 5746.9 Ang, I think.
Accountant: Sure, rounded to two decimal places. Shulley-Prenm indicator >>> 1.00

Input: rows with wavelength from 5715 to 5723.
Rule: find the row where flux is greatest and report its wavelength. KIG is 5722.47 Ang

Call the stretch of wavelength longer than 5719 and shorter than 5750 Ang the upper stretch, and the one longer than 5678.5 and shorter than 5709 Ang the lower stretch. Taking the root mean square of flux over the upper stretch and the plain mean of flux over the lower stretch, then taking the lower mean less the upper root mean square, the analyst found -13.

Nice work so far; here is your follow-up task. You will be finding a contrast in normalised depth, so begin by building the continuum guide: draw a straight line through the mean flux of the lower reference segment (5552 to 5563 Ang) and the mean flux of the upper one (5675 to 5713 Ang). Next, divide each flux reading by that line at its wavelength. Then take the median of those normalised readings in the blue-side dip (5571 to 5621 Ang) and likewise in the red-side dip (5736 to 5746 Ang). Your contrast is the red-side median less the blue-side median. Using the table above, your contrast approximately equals 0.077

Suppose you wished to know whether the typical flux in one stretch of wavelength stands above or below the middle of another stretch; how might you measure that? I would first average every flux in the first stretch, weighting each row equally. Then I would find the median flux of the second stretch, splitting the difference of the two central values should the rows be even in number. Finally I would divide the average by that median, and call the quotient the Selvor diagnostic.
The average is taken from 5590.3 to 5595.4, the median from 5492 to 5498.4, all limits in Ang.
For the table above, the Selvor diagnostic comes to 0.94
